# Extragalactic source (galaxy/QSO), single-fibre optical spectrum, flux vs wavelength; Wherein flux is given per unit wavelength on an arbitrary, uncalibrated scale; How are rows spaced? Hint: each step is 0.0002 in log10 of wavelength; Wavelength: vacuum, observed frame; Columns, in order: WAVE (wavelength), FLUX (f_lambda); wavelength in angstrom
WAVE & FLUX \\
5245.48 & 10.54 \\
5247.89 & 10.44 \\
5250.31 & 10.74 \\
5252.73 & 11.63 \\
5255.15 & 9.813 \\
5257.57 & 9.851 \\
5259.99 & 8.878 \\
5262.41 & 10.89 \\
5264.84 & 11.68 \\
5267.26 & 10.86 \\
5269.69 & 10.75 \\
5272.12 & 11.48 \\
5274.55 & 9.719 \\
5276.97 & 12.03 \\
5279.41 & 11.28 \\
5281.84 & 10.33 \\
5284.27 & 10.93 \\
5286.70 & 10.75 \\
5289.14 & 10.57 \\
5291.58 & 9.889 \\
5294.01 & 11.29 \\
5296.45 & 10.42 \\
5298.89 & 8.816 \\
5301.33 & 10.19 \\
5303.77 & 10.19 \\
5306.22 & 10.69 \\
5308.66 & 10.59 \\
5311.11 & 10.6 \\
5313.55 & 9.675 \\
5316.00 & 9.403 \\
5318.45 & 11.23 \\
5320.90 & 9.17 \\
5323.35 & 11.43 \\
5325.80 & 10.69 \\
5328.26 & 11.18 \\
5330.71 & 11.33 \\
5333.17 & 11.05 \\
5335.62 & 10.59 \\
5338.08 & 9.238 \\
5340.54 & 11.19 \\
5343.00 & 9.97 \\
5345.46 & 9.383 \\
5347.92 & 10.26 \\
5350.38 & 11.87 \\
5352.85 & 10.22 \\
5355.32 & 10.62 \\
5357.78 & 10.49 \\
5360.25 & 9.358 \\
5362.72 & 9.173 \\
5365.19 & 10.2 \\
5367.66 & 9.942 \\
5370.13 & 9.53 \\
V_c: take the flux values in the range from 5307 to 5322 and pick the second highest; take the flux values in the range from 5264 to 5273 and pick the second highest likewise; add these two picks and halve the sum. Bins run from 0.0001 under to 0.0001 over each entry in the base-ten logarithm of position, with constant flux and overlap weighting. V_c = 11.0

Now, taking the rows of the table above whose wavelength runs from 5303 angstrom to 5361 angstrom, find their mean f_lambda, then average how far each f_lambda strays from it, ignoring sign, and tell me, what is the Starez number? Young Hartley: 0.62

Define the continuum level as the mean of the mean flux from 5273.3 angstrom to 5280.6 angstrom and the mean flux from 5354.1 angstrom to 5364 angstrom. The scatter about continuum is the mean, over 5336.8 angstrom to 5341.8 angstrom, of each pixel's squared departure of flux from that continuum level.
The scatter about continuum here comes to 1.0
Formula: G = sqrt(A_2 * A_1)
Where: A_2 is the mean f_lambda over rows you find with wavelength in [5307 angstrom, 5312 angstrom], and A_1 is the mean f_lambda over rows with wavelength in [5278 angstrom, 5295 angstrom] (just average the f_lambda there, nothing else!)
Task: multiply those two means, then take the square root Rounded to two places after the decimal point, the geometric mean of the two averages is 10.66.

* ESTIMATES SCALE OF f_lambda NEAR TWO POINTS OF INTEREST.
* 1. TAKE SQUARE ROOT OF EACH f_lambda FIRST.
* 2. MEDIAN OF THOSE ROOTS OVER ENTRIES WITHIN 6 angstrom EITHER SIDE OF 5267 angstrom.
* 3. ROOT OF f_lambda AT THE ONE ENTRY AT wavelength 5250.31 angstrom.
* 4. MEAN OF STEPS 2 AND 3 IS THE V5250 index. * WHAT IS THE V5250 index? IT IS 3.29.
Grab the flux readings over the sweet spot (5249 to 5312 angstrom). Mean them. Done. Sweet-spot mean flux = 10.57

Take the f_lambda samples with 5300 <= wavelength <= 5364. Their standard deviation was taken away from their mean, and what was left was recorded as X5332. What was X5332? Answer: 9.6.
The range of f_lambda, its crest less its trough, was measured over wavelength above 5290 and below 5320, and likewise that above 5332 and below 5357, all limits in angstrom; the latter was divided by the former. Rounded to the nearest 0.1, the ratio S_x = 1.1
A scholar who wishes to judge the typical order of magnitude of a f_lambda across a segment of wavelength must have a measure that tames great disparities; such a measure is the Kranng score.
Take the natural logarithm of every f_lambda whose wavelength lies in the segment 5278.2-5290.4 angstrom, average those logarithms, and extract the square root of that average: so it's 1.54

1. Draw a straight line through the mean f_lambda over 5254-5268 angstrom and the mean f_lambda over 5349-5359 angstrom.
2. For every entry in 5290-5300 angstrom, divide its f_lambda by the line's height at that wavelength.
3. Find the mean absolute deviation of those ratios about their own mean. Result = 0.07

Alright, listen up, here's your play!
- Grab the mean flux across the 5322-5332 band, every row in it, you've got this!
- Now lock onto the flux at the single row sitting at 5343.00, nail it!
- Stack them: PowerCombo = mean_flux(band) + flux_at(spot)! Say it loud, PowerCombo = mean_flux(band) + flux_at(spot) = 21.1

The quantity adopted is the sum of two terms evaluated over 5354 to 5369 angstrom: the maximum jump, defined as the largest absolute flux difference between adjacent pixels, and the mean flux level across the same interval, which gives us 11.1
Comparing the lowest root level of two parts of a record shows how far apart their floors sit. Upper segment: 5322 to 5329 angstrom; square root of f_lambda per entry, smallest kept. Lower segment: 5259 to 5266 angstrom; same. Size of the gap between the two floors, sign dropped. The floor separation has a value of 0.29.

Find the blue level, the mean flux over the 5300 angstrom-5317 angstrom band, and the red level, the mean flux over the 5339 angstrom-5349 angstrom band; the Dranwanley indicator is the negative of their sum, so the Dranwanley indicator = -20.4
